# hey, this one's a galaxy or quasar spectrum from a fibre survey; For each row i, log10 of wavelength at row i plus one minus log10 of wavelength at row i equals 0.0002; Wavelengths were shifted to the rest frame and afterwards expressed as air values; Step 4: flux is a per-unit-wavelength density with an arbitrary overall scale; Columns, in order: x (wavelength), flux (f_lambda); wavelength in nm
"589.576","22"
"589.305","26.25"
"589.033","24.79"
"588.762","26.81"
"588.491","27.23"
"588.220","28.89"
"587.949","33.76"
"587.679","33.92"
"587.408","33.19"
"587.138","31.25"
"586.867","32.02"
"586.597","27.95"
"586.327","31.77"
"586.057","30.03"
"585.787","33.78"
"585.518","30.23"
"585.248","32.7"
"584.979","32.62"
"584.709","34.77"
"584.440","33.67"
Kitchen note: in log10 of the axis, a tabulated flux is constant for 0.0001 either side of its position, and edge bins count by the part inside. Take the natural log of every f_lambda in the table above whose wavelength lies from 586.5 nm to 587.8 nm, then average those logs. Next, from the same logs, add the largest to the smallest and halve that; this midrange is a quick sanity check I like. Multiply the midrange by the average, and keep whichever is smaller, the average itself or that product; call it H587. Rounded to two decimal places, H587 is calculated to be 3.45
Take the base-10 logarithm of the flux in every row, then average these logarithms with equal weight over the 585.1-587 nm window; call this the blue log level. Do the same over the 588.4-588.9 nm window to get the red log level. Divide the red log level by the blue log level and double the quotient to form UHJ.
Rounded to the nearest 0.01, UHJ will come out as 1.92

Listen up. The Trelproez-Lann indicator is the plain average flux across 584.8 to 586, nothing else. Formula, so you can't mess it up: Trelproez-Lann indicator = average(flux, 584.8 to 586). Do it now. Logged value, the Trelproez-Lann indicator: 32.3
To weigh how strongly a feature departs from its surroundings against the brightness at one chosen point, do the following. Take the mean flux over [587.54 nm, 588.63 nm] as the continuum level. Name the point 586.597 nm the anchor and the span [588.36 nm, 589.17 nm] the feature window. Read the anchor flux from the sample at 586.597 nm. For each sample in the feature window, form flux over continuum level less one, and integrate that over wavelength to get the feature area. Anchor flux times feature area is -3.4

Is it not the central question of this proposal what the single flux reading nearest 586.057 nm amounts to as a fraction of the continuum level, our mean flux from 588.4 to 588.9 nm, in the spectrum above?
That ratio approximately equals 1.11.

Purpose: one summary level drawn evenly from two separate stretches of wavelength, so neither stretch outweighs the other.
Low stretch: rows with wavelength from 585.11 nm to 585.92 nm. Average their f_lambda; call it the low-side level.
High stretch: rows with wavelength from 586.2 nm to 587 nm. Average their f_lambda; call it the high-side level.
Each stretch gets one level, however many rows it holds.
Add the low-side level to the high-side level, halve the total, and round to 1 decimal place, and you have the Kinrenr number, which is 31.4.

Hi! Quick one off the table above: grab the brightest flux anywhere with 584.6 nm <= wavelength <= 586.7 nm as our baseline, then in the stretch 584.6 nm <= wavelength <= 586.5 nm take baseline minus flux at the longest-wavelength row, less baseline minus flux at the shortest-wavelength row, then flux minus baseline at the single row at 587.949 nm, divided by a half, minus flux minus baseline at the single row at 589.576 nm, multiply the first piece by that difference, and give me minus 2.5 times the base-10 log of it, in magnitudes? -3.8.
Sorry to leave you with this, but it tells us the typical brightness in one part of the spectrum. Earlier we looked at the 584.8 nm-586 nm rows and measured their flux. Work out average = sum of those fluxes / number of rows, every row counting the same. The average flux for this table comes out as 32.3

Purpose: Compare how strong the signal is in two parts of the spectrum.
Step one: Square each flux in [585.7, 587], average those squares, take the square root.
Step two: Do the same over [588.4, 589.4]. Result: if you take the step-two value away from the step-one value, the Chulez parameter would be 4.9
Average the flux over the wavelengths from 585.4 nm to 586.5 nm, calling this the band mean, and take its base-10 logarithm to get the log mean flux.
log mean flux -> 1.50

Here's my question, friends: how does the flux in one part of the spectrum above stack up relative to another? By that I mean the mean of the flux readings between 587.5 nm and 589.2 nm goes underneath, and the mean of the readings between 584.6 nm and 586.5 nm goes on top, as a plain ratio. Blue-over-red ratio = 1.10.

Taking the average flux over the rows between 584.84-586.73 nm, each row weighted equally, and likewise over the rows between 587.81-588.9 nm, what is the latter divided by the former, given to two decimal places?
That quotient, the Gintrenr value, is 0.93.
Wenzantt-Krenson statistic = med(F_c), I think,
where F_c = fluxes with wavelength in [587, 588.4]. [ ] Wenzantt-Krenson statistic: 33.2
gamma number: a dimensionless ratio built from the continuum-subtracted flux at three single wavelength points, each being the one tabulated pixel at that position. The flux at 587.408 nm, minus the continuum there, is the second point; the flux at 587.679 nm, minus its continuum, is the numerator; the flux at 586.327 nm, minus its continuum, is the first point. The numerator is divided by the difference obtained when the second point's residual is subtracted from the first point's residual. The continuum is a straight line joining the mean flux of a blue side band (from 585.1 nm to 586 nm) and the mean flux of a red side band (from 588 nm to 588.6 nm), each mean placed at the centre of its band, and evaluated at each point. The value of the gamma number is -1.6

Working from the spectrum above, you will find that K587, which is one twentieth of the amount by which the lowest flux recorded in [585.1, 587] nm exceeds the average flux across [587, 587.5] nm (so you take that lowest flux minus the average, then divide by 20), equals -0.21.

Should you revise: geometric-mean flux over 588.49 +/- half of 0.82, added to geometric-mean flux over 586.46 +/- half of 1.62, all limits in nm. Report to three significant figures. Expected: 58.7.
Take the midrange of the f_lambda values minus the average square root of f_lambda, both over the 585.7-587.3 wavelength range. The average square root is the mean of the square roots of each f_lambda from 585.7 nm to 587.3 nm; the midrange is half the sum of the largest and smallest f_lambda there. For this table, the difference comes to 25.3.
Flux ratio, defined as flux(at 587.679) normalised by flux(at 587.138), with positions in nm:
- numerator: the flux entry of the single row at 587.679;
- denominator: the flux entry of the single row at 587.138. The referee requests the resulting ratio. 1.09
